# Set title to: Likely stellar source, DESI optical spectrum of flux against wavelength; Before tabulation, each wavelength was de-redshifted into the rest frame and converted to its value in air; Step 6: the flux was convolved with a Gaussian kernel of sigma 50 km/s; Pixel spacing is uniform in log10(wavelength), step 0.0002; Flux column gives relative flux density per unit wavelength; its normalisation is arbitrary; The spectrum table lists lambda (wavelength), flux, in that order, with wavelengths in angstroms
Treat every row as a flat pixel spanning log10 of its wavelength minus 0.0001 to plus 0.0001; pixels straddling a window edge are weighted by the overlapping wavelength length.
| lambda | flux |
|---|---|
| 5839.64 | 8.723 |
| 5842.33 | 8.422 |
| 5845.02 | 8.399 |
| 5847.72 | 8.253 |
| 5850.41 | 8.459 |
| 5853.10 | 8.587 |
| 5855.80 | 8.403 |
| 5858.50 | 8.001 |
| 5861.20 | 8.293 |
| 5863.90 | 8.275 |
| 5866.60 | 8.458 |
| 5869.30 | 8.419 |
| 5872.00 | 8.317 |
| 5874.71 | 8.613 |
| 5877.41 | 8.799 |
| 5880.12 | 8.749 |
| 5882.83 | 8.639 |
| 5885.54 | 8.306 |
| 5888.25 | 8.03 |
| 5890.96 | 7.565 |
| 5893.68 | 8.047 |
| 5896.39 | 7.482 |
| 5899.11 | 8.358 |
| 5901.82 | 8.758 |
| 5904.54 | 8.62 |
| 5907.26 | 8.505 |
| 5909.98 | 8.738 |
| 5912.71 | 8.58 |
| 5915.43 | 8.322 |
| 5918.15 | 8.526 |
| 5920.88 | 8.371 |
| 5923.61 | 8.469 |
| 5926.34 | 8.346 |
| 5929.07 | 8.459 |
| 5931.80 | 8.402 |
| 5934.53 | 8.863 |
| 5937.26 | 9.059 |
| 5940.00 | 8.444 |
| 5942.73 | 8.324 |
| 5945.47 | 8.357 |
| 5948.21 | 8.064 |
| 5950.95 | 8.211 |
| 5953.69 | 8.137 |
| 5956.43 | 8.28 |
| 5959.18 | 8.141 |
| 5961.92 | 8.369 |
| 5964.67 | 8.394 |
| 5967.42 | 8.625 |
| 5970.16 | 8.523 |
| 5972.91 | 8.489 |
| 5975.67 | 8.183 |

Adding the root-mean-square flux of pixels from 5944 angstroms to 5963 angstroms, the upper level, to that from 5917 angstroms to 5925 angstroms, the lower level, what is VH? 16.7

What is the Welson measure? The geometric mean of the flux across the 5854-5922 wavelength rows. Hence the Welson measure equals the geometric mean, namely 8.36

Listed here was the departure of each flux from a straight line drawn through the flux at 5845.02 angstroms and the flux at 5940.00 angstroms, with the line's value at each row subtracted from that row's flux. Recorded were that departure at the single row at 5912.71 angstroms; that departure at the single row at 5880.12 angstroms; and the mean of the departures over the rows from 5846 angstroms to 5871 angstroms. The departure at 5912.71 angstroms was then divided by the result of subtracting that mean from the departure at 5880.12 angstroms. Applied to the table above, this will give 0.38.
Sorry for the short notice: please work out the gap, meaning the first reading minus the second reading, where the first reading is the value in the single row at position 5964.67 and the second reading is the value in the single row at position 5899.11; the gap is 0.0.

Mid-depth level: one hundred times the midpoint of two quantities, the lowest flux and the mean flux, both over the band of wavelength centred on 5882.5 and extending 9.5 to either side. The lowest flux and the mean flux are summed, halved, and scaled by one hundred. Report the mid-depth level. 798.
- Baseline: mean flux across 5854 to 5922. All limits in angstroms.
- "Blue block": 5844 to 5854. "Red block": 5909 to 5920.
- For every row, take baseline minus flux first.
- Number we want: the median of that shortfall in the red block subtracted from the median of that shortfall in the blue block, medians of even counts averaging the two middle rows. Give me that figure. 0.12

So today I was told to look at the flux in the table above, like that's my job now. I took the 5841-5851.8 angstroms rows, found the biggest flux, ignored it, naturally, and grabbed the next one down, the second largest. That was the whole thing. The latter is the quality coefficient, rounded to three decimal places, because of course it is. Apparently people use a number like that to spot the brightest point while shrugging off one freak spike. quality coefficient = 8.422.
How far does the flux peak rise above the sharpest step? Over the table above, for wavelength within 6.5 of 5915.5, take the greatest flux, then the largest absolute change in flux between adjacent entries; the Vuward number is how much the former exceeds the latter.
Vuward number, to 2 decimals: 8.48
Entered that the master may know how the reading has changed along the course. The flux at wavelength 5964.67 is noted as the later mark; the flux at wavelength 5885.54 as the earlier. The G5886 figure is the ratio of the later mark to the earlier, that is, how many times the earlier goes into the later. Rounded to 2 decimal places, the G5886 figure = 1.01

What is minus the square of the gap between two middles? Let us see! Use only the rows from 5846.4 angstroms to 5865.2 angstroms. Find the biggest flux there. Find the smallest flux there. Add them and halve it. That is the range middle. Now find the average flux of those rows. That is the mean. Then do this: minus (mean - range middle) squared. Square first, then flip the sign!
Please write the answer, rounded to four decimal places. -0.0009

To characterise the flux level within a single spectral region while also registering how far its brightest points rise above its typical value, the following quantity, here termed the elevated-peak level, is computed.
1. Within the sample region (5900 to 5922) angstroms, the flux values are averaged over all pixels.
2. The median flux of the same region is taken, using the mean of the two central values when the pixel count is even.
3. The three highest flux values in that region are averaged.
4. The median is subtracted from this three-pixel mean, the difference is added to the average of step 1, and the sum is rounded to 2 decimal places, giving 8.70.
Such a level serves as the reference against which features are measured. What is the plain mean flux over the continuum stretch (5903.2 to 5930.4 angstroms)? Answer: 8.49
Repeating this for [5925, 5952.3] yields 8.45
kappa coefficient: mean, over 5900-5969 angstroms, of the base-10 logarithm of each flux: 0.927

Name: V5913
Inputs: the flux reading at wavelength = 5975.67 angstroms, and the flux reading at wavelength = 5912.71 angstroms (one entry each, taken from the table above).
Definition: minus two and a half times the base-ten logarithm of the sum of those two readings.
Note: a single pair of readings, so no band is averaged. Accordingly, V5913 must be -3.06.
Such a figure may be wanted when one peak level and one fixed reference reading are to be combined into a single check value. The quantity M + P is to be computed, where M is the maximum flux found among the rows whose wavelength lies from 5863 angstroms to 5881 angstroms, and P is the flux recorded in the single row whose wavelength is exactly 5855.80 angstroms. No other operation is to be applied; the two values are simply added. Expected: 17.2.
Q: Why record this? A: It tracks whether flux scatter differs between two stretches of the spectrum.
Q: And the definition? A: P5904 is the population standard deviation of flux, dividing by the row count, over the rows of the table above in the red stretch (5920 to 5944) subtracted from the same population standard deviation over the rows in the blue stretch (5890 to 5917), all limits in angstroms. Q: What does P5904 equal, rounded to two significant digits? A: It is 0.19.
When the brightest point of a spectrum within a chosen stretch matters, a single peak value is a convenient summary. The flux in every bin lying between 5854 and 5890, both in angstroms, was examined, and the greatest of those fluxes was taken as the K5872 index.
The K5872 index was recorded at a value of 8.799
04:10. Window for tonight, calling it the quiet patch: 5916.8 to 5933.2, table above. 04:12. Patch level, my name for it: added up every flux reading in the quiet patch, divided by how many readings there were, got 8.43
